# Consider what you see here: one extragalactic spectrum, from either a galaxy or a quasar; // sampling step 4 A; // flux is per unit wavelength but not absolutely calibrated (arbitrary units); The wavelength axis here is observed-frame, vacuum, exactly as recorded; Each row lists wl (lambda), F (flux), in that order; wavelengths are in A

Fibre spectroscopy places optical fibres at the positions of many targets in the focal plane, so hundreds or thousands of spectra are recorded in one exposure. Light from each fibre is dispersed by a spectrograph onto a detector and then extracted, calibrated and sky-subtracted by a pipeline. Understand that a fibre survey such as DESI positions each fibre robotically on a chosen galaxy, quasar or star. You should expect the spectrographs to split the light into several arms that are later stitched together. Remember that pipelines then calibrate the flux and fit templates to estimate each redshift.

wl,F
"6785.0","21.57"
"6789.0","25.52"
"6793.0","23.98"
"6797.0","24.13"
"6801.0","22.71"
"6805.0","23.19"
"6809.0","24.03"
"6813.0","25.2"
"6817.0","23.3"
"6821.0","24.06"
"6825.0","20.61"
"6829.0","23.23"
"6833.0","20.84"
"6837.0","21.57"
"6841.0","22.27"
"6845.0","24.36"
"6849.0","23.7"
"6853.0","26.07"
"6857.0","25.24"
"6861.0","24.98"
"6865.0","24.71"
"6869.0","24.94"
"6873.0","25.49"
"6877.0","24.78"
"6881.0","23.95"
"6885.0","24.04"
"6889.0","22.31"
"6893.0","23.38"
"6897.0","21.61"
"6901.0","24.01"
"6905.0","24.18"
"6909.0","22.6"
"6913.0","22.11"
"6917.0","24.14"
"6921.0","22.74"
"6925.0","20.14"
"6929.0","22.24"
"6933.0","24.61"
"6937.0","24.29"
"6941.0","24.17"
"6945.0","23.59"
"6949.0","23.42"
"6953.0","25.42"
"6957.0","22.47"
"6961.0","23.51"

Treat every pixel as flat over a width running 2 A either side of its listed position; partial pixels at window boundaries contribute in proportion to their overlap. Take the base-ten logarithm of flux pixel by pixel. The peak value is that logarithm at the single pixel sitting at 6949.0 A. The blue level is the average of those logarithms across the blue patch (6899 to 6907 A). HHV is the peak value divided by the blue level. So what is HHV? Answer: 0.99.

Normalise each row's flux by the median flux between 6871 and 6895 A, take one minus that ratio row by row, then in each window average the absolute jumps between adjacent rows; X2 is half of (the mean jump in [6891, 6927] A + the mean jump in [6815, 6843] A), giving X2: 0.069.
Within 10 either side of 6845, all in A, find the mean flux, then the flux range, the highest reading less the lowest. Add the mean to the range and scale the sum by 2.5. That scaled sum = 70.2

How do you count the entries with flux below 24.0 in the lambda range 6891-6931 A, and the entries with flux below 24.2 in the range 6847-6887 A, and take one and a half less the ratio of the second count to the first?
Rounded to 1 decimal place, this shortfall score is 1.1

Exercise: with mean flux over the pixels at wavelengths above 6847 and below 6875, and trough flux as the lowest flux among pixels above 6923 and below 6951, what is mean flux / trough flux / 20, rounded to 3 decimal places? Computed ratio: 0.062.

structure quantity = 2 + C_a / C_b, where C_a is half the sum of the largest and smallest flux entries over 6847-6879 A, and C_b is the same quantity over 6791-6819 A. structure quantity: 3.04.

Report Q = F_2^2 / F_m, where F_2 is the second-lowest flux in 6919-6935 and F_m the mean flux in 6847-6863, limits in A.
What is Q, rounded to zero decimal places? 20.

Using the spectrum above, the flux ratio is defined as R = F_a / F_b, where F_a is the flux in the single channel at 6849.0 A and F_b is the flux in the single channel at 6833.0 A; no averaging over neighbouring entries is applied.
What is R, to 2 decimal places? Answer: 1.14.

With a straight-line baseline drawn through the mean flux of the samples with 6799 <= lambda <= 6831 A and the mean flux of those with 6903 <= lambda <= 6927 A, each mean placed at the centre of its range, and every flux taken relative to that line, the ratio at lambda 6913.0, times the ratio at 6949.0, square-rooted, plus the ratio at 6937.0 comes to 2.09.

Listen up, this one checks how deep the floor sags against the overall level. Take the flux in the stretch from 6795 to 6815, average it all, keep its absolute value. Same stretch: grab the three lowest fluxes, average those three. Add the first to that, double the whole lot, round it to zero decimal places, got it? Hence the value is 94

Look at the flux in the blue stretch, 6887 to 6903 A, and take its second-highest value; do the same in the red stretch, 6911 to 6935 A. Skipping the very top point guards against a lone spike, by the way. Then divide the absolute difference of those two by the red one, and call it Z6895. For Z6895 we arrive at 0.031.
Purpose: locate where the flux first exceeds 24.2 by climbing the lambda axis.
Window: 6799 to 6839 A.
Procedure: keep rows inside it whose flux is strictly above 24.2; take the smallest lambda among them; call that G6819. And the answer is 6813.0 A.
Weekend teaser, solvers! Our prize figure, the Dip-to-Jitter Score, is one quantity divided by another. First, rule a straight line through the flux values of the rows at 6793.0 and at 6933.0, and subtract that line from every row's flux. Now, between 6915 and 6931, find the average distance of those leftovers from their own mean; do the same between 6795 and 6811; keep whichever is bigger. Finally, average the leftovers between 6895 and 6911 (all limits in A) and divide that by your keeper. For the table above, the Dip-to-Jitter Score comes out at -1.2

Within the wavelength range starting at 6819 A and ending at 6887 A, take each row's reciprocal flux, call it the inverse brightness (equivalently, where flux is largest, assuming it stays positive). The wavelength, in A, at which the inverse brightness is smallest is 6853.0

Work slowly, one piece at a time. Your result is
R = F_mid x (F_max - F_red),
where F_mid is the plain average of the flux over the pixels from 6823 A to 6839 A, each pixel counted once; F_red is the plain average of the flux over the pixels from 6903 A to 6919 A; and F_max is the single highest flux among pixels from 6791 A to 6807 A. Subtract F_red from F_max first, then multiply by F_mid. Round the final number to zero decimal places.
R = 19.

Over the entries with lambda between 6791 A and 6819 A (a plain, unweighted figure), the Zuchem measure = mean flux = 23.8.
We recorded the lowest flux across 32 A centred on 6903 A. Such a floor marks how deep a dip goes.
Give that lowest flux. 21.61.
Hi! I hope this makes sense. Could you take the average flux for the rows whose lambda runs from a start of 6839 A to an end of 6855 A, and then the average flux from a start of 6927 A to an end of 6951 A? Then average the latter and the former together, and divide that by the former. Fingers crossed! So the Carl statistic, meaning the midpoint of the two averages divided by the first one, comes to 0.99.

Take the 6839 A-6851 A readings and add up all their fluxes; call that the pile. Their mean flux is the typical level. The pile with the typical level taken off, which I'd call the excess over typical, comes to 46.9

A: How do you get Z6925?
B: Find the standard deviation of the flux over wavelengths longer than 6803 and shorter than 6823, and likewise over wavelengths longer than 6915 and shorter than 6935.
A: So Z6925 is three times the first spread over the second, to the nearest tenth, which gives 1.4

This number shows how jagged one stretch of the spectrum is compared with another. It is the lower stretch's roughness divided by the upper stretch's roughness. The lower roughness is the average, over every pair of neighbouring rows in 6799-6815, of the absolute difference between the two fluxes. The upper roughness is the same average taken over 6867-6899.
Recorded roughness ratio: 0.86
